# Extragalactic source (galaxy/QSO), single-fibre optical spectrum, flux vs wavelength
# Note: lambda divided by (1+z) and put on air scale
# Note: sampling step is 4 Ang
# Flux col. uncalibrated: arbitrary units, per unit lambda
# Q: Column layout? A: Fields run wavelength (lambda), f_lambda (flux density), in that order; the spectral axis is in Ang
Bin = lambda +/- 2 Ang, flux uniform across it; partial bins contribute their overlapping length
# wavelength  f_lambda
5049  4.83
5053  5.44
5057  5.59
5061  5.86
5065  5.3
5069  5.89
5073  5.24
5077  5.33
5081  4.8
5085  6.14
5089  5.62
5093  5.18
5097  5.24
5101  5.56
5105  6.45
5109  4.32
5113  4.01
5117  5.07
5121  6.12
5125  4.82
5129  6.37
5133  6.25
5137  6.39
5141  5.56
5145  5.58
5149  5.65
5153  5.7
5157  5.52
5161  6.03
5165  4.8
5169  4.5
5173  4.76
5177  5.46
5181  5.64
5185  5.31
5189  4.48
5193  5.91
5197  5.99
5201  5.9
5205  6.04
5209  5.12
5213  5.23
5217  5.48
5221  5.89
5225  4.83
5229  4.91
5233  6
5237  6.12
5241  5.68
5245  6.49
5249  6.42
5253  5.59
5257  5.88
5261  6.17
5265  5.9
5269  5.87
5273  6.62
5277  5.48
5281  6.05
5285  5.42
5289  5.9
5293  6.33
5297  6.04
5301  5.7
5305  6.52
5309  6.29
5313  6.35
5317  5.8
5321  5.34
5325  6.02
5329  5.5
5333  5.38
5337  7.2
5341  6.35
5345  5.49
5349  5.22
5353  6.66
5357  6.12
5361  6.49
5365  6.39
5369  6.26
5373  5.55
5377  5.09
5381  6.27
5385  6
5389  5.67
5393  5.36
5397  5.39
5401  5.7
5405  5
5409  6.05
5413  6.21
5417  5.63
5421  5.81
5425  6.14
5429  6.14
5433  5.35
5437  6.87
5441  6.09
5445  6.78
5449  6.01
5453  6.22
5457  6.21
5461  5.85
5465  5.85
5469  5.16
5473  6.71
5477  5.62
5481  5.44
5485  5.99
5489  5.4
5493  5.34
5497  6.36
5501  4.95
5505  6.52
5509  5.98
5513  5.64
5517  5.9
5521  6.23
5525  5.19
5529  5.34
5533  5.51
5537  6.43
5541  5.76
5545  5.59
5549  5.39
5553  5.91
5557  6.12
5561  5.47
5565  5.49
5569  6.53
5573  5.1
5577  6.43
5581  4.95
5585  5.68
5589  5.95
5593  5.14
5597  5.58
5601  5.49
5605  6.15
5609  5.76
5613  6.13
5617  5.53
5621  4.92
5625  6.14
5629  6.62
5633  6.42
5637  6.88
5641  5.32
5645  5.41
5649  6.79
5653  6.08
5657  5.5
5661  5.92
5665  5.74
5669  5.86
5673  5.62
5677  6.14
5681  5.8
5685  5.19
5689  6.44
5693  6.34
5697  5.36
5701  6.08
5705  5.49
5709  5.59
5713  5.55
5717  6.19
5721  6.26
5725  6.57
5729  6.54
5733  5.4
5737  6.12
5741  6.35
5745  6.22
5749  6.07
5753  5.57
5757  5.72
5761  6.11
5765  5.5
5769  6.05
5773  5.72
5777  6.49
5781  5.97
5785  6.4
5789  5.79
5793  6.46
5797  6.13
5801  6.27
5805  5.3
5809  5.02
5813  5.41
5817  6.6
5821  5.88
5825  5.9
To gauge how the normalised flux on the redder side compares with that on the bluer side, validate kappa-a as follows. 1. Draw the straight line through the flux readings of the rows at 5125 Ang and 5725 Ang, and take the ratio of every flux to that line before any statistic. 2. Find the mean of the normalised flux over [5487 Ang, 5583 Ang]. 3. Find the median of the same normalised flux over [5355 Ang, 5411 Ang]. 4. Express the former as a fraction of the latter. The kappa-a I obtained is 0.91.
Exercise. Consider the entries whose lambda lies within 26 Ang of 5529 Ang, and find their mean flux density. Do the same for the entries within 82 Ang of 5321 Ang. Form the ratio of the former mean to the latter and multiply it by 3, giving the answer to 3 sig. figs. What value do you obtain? 2.92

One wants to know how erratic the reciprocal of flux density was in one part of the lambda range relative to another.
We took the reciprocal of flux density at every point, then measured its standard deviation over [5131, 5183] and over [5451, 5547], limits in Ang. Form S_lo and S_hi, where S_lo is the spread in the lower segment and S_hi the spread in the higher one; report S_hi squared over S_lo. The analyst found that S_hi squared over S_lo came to 0.010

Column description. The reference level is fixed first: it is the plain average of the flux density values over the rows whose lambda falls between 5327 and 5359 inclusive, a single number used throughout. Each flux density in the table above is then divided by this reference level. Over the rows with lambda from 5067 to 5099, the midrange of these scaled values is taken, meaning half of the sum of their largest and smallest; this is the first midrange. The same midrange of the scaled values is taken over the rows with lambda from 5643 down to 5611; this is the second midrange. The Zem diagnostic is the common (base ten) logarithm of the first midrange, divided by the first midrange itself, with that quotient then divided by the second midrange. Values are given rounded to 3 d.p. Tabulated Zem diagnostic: -0.044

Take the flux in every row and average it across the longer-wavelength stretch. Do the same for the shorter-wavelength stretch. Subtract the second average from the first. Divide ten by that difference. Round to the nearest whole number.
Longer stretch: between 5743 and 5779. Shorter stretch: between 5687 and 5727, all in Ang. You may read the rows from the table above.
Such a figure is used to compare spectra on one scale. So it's -208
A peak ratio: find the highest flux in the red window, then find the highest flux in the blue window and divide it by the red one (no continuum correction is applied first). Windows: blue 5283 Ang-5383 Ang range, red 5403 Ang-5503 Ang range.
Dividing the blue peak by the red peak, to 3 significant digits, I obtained 1.05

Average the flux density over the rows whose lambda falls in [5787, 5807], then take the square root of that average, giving 2.45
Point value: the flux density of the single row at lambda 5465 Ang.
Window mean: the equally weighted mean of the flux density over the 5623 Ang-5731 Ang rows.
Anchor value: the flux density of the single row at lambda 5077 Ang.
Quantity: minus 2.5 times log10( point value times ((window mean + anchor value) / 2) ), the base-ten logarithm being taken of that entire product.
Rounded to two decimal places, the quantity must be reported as -3.80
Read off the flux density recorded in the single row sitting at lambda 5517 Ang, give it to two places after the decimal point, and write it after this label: 5.90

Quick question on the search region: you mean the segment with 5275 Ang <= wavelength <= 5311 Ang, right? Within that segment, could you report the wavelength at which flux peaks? 5305 Ang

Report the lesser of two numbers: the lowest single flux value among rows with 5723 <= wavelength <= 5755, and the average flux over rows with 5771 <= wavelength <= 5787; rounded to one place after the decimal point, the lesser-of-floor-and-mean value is 5.4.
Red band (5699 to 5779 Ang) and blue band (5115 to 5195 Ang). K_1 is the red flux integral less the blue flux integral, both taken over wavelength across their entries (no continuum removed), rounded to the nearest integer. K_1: 39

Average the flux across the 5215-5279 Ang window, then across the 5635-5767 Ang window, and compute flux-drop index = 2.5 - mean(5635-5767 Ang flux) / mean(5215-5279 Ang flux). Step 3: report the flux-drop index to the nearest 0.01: 1.48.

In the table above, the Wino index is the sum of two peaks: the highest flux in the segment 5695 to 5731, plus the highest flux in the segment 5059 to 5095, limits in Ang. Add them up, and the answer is 12.7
